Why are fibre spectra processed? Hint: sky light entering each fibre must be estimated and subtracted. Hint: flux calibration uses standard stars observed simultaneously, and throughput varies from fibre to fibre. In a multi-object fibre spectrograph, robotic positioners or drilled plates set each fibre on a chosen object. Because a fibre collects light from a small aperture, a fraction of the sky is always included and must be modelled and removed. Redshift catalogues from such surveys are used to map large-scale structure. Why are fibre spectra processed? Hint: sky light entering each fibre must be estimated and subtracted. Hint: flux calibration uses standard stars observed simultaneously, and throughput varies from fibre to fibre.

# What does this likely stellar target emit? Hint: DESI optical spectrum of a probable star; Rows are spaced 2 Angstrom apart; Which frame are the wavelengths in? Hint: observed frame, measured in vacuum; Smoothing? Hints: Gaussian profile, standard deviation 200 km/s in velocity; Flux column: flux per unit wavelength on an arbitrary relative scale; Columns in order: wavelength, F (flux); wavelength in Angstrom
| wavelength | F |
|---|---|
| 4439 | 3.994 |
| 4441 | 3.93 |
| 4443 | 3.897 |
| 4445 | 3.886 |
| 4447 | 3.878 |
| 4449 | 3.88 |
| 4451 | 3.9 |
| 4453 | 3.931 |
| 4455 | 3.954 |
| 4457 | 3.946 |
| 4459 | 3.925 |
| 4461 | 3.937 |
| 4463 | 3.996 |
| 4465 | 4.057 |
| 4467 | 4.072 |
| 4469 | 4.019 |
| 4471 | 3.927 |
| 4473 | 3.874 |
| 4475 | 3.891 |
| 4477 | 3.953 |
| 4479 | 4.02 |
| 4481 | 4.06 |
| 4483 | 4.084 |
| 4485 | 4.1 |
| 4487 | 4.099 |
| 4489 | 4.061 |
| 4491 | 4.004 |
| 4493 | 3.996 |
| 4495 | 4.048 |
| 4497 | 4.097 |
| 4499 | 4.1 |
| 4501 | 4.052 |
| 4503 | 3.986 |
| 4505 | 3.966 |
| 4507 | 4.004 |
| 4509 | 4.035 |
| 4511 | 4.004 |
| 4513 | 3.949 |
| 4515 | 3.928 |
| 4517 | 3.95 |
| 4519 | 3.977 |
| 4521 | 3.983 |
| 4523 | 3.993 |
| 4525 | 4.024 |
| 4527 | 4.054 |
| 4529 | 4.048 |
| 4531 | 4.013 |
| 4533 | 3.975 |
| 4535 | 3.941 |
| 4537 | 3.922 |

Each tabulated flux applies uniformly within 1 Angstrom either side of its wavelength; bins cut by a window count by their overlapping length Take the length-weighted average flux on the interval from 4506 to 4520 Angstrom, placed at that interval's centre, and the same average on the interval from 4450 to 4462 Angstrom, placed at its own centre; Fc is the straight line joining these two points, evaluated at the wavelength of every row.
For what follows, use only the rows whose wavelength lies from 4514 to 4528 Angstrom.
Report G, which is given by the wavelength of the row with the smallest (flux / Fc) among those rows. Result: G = 4515 Angstrom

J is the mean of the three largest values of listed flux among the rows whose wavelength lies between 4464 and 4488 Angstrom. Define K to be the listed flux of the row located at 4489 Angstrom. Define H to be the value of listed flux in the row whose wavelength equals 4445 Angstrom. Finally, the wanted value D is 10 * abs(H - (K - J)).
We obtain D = 39.2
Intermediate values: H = 3.886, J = 4.094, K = 4.061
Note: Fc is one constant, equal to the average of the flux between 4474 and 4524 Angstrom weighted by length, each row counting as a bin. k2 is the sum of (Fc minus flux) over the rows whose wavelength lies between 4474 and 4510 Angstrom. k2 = -0.31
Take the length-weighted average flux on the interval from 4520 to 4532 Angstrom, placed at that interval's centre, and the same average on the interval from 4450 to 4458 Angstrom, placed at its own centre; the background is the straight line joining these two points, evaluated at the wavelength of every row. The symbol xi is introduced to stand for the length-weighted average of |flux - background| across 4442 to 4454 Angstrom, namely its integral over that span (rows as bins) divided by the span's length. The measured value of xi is 0.030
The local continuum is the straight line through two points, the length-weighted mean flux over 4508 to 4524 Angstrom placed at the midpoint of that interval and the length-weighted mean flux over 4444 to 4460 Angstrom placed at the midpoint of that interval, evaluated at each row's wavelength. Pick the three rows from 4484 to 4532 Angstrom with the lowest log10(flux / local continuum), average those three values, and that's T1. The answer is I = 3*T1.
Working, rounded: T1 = -0.0037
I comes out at -0.0112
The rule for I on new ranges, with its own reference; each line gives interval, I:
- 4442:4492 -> -0.0149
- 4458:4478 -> -0.0122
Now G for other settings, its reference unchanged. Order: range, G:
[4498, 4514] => 4513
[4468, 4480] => 4473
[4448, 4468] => 4449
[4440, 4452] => 4447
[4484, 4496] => 4493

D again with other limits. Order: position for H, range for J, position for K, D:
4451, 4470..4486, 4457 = 40.4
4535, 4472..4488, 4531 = 40.2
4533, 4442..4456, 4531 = 38.9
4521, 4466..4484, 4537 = 41.3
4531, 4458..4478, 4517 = 41.1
